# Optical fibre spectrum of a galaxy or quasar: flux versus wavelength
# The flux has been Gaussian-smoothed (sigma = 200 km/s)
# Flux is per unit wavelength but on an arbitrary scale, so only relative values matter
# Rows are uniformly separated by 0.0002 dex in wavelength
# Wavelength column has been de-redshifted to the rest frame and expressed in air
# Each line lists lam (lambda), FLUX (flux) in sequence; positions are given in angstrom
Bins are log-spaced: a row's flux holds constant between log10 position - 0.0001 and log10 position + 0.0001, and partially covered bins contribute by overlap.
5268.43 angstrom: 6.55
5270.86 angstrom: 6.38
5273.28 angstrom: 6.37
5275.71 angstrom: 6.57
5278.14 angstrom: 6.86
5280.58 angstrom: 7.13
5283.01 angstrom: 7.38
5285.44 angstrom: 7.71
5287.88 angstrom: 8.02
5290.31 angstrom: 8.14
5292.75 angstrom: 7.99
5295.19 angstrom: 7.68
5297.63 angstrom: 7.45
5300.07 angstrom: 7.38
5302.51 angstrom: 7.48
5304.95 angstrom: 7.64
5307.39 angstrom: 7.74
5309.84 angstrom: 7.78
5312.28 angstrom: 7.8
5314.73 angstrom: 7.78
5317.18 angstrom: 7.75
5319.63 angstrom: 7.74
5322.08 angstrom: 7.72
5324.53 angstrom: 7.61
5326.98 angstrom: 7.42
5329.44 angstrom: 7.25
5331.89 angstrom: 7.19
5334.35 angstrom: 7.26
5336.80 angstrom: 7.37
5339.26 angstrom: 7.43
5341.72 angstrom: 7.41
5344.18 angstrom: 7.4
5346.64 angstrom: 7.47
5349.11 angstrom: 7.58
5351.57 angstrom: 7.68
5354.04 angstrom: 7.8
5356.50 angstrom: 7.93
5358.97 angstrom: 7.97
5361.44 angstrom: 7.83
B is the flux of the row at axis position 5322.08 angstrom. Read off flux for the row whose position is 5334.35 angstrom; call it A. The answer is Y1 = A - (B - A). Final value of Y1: 6.8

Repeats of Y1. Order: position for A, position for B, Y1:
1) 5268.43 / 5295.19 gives 5.4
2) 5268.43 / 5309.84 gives 5.3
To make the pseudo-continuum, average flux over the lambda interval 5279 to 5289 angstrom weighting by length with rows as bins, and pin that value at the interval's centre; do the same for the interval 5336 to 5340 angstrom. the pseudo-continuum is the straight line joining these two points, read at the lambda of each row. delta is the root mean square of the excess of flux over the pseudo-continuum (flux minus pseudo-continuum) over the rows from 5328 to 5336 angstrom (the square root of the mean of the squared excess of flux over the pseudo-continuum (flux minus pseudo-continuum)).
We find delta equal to 0.18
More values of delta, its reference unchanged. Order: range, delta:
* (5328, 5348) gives 0.12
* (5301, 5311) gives 0.22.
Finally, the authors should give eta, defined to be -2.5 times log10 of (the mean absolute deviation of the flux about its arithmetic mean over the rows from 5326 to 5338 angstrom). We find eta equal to 2.8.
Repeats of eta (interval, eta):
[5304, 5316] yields 3.3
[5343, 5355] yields 2.3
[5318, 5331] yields 1.9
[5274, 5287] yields 1.2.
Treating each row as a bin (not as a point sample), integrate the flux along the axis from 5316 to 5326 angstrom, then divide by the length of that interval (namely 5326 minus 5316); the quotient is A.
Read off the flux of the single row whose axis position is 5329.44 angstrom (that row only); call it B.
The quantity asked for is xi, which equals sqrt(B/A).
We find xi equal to 0.97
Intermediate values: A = 7.70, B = 7.25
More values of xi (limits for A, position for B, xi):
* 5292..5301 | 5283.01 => 0.98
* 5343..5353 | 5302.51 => 1.00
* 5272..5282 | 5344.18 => 1.05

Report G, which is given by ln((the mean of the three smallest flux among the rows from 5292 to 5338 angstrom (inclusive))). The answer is 1.98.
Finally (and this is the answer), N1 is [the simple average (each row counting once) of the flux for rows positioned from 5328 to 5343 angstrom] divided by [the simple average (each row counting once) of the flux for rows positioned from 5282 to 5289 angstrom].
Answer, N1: 0.95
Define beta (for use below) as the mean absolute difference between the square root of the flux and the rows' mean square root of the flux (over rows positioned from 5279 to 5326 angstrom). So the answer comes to 0.032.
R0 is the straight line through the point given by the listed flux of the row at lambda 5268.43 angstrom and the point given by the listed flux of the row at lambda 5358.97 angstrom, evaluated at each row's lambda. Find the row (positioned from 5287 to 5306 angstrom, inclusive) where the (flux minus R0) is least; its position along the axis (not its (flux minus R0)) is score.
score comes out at 5300.07 angstrom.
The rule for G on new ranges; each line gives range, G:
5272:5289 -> 1.89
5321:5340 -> 1.98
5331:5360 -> 1.98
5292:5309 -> 2.01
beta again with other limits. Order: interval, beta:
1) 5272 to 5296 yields 0.097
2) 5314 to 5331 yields 0.029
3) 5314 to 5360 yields 0.036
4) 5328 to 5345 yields 0.015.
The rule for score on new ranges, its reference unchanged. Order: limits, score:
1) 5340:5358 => 5344.18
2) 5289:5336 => 5331.89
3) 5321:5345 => 5331.89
